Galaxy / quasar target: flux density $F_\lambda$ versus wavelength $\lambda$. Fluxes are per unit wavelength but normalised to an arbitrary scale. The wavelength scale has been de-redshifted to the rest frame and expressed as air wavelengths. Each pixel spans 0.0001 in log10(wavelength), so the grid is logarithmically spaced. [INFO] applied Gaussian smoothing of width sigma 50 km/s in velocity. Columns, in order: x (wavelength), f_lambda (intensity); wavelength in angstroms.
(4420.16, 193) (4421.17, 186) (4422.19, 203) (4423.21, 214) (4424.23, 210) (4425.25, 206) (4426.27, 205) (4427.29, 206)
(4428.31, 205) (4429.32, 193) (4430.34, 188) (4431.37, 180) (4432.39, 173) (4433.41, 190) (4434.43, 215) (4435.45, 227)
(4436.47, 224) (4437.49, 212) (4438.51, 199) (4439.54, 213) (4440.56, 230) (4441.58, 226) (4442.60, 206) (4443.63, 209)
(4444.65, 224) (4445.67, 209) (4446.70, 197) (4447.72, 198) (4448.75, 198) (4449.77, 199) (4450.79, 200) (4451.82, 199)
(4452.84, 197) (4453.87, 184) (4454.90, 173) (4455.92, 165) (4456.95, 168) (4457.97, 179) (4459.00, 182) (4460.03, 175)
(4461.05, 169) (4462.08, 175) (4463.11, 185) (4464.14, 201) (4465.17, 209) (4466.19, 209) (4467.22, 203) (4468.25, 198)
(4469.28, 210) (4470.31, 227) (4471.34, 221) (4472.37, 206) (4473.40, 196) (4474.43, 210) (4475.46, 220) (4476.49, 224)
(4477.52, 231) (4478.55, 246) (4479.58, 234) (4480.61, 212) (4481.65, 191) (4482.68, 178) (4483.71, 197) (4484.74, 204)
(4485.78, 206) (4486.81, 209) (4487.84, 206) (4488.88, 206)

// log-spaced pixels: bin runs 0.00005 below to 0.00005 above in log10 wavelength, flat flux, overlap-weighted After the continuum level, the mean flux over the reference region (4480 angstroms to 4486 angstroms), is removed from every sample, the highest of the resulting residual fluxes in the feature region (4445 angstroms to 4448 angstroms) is 11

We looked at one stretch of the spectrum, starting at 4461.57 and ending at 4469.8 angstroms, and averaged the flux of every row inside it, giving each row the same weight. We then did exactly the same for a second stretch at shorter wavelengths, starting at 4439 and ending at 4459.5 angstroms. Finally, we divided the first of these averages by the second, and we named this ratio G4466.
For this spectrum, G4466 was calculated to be 1.00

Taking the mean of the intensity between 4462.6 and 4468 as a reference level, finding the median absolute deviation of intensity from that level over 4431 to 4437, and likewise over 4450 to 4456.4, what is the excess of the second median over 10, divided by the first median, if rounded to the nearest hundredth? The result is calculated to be 0.04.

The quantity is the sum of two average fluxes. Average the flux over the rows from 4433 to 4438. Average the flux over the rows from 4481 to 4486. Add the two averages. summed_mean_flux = 409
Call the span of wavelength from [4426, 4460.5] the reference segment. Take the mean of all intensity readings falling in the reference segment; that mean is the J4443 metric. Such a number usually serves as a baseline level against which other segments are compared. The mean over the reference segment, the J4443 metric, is 198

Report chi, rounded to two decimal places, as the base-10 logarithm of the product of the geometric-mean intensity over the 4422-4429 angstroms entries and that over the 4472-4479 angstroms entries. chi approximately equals 4.66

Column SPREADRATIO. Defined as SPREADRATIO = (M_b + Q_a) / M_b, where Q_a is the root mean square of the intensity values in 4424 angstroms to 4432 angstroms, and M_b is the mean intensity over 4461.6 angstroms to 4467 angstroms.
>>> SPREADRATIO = 2.02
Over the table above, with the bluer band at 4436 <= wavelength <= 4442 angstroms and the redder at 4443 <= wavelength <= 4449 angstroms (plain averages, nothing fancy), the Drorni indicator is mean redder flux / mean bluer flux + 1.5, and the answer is 2.45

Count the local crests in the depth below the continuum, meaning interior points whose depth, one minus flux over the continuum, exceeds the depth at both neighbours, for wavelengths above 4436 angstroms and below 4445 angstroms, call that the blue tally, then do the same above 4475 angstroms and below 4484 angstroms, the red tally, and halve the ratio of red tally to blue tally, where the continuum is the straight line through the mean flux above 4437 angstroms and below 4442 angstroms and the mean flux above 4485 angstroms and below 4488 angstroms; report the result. 0.25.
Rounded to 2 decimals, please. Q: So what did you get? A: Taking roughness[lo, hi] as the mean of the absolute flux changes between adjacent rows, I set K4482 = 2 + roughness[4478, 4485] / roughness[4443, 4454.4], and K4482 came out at 4.57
